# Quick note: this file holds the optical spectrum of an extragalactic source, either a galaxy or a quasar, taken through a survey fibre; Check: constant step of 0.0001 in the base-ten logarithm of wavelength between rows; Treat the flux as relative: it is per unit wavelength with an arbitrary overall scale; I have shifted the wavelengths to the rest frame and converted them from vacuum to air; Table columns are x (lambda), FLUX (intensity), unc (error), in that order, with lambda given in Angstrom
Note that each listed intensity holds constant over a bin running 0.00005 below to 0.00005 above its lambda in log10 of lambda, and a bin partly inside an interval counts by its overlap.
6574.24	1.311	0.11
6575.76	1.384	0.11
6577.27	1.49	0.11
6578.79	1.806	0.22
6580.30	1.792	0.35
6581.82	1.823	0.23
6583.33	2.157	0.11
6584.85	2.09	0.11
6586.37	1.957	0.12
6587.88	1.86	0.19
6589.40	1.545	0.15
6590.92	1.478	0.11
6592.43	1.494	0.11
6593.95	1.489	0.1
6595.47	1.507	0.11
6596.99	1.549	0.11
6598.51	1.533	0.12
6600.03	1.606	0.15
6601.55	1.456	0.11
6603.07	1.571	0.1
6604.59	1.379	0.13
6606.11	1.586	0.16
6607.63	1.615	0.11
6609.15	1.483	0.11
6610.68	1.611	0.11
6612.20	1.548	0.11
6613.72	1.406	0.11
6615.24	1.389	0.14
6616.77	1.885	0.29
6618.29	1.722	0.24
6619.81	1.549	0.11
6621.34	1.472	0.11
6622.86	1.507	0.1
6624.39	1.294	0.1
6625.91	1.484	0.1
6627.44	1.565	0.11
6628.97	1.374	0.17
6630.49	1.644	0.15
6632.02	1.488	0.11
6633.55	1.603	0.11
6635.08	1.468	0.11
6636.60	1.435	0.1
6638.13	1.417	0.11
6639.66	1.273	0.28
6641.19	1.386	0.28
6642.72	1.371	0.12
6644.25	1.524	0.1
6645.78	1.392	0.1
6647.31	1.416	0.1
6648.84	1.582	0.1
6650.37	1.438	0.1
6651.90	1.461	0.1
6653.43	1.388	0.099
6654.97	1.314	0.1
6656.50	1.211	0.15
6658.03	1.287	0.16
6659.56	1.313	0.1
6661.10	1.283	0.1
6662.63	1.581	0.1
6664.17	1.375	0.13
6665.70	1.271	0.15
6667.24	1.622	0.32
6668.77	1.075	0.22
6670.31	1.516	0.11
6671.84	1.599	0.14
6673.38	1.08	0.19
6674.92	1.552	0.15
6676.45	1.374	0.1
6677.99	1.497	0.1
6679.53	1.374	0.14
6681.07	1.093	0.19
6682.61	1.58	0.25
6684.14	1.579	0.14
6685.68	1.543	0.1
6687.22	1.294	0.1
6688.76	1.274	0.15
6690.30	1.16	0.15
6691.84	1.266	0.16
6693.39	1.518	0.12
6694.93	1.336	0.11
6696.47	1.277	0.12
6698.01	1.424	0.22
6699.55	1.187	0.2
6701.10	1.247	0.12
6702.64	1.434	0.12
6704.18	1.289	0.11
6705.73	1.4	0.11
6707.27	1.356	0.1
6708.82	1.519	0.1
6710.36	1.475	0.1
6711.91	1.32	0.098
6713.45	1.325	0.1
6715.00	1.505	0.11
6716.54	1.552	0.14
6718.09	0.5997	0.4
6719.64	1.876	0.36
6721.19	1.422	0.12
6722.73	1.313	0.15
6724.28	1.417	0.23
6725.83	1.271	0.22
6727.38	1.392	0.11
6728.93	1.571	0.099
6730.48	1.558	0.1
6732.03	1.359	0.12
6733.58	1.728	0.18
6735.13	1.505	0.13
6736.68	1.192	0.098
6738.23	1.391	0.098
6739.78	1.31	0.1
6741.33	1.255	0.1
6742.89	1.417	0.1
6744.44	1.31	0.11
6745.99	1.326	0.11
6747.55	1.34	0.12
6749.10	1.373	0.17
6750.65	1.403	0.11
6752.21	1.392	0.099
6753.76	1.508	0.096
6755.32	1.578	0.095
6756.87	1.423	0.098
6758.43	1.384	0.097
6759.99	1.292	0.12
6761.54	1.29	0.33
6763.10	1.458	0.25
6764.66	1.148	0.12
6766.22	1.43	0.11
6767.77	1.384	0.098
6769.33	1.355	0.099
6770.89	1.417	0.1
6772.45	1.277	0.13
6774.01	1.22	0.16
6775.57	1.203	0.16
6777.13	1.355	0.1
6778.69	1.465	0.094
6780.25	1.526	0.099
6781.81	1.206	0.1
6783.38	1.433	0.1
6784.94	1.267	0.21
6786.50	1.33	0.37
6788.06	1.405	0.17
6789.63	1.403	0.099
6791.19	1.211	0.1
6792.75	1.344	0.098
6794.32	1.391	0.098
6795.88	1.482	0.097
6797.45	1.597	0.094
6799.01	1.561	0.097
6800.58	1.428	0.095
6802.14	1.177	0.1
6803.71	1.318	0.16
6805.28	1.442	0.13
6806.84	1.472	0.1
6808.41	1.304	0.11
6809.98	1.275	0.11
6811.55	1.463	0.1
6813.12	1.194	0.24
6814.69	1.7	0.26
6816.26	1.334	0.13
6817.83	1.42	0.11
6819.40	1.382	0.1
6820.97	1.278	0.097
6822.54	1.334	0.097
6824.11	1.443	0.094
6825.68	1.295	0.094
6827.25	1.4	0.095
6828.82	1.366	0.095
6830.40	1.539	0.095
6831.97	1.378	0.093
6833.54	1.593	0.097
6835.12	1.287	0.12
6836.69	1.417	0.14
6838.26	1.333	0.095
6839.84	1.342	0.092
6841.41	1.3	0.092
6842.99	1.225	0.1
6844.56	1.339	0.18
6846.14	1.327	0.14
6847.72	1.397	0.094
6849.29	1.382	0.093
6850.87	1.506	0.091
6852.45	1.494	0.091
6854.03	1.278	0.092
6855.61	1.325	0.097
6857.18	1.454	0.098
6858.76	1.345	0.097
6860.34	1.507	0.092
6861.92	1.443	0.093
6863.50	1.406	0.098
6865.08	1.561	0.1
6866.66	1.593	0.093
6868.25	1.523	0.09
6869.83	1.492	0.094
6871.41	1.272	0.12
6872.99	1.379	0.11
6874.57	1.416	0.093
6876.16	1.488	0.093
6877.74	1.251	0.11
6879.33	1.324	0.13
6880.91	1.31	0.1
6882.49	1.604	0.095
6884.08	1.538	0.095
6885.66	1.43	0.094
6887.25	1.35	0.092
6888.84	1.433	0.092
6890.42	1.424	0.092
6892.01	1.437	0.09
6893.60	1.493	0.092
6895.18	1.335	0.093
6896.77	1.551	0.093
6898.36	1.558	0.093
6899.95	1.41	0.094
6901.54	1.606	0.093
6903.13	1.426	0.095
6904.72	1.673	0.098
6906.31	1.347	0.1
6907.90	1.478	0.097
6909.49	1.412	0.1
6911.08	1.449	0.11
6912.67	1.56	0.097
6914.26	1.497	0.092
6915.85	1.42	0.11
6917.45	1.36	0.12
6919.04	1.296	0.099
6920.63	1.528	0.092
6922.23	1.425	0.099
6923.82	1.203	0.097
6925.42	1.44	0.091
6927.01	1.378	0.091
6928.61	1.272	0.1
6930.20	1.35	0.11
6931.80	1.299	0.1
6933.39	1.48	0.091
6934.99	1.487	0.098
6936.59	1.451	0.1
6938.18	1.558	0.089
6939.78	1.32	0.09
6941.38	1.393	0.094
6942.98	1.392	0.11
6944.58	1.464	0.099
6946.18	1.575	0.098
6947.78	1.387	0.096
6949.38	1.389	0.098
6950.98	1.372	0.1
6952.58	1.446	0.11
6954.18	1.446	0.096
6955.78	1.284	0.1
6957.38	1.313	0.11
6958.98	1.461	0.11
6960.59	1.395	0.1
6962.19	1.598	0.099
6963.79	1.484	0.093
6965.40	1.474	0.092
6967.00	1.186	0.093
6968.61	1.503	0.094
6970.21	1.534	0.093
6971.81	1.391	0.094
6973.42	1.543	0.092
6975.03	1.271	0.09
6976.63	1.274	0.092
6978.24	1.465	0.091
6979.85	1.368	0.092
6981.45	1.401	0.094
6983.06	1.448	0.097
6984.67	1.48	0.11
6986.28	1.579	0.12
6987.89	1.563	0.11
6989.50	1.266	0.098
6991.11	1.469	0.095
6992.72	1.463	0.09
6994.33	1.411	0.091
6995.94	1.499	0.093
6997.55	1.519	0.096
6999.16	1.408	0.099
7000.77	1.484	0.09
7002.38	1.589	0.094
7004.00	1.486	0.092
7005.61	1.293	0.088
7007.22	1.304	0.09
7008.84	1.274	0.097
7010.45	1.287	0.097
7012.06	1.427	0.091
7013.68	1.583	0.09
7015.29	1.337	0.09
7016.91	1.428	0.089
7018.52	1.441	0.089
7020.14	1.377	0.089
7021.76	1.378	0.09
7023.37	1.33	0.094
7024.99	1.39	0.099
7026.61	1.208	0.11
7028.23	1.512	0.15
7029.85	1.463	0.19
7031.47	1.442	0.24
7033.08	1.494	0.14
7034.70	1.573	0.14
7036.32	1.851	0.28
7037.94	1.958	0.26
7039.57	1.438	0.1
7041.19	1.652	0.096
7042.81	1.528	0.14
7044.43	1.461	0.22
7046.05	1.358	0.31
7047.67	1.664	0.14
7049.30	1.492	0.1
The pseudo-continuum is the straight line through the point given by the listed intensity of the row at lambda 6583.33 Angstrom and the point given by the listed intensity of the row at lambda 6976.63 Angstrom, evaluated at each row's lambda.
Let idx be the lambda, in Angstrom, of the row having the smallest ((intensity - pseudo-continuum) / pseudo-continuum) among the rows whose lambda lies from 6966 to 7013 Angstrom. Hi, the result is 6967.00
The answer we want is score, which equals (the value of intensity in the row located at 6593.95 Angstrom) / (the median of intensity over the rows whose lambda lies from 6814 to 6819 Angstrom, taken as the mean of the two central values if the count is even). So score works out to 1.05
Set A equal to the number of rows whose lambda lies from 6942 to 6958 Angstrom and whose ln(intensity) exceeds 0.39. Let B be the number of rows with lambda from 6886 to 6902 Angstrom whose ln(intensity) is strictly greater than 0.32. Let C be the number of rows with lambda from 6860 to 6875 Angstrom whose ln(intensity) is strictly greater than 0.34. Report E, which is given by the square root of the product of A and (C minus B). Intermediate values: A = 1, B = 8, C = 8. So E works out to 0.0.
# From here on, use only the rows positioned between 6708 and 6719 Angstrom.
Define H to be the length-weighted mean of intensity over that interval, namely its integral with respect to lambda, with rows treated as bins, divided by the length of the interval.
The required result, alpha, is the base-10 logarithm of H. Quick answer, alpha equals 0.125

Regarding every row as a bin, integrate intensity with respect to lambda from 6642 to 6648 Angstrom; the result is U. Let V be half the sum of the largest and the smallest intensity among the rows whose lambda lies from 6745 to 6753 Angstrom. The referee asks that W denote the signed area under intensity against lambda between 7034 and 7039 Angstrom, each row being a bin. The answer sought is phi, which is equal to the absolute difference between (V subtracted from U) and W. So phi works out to 1.7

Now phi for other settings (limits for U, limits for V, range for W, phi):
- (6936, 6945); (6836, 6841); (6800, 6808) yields 0.6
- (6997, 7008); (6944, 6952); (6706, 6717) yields 1.4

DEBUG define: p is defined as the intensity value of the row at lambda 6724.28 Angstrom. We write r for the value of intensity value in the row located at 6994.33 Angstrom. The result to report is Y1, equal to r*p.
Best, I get 2.00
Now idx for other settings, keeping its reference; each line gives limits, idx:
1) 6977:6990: 6989.50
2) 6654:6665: 6656.50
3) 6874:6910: 6877.74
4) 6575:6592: 6575.76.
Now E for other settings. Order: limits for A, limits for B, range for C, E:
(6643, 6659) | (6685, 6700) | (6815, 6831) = 0.0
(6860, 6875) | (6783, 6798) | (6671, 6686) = 0.0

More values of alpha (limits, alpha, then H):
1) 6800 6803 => 0.112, 1.30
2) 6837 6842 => 0.126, 1.34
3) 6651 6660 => 0.124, 1.33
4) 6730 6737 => 0.171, 1.48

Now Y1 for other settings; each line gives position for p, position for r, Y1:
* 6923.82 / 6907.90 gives 1.78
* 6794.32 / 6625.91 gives 2.06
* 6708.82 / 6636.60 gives 2.18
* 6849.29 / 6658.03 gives 1.78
